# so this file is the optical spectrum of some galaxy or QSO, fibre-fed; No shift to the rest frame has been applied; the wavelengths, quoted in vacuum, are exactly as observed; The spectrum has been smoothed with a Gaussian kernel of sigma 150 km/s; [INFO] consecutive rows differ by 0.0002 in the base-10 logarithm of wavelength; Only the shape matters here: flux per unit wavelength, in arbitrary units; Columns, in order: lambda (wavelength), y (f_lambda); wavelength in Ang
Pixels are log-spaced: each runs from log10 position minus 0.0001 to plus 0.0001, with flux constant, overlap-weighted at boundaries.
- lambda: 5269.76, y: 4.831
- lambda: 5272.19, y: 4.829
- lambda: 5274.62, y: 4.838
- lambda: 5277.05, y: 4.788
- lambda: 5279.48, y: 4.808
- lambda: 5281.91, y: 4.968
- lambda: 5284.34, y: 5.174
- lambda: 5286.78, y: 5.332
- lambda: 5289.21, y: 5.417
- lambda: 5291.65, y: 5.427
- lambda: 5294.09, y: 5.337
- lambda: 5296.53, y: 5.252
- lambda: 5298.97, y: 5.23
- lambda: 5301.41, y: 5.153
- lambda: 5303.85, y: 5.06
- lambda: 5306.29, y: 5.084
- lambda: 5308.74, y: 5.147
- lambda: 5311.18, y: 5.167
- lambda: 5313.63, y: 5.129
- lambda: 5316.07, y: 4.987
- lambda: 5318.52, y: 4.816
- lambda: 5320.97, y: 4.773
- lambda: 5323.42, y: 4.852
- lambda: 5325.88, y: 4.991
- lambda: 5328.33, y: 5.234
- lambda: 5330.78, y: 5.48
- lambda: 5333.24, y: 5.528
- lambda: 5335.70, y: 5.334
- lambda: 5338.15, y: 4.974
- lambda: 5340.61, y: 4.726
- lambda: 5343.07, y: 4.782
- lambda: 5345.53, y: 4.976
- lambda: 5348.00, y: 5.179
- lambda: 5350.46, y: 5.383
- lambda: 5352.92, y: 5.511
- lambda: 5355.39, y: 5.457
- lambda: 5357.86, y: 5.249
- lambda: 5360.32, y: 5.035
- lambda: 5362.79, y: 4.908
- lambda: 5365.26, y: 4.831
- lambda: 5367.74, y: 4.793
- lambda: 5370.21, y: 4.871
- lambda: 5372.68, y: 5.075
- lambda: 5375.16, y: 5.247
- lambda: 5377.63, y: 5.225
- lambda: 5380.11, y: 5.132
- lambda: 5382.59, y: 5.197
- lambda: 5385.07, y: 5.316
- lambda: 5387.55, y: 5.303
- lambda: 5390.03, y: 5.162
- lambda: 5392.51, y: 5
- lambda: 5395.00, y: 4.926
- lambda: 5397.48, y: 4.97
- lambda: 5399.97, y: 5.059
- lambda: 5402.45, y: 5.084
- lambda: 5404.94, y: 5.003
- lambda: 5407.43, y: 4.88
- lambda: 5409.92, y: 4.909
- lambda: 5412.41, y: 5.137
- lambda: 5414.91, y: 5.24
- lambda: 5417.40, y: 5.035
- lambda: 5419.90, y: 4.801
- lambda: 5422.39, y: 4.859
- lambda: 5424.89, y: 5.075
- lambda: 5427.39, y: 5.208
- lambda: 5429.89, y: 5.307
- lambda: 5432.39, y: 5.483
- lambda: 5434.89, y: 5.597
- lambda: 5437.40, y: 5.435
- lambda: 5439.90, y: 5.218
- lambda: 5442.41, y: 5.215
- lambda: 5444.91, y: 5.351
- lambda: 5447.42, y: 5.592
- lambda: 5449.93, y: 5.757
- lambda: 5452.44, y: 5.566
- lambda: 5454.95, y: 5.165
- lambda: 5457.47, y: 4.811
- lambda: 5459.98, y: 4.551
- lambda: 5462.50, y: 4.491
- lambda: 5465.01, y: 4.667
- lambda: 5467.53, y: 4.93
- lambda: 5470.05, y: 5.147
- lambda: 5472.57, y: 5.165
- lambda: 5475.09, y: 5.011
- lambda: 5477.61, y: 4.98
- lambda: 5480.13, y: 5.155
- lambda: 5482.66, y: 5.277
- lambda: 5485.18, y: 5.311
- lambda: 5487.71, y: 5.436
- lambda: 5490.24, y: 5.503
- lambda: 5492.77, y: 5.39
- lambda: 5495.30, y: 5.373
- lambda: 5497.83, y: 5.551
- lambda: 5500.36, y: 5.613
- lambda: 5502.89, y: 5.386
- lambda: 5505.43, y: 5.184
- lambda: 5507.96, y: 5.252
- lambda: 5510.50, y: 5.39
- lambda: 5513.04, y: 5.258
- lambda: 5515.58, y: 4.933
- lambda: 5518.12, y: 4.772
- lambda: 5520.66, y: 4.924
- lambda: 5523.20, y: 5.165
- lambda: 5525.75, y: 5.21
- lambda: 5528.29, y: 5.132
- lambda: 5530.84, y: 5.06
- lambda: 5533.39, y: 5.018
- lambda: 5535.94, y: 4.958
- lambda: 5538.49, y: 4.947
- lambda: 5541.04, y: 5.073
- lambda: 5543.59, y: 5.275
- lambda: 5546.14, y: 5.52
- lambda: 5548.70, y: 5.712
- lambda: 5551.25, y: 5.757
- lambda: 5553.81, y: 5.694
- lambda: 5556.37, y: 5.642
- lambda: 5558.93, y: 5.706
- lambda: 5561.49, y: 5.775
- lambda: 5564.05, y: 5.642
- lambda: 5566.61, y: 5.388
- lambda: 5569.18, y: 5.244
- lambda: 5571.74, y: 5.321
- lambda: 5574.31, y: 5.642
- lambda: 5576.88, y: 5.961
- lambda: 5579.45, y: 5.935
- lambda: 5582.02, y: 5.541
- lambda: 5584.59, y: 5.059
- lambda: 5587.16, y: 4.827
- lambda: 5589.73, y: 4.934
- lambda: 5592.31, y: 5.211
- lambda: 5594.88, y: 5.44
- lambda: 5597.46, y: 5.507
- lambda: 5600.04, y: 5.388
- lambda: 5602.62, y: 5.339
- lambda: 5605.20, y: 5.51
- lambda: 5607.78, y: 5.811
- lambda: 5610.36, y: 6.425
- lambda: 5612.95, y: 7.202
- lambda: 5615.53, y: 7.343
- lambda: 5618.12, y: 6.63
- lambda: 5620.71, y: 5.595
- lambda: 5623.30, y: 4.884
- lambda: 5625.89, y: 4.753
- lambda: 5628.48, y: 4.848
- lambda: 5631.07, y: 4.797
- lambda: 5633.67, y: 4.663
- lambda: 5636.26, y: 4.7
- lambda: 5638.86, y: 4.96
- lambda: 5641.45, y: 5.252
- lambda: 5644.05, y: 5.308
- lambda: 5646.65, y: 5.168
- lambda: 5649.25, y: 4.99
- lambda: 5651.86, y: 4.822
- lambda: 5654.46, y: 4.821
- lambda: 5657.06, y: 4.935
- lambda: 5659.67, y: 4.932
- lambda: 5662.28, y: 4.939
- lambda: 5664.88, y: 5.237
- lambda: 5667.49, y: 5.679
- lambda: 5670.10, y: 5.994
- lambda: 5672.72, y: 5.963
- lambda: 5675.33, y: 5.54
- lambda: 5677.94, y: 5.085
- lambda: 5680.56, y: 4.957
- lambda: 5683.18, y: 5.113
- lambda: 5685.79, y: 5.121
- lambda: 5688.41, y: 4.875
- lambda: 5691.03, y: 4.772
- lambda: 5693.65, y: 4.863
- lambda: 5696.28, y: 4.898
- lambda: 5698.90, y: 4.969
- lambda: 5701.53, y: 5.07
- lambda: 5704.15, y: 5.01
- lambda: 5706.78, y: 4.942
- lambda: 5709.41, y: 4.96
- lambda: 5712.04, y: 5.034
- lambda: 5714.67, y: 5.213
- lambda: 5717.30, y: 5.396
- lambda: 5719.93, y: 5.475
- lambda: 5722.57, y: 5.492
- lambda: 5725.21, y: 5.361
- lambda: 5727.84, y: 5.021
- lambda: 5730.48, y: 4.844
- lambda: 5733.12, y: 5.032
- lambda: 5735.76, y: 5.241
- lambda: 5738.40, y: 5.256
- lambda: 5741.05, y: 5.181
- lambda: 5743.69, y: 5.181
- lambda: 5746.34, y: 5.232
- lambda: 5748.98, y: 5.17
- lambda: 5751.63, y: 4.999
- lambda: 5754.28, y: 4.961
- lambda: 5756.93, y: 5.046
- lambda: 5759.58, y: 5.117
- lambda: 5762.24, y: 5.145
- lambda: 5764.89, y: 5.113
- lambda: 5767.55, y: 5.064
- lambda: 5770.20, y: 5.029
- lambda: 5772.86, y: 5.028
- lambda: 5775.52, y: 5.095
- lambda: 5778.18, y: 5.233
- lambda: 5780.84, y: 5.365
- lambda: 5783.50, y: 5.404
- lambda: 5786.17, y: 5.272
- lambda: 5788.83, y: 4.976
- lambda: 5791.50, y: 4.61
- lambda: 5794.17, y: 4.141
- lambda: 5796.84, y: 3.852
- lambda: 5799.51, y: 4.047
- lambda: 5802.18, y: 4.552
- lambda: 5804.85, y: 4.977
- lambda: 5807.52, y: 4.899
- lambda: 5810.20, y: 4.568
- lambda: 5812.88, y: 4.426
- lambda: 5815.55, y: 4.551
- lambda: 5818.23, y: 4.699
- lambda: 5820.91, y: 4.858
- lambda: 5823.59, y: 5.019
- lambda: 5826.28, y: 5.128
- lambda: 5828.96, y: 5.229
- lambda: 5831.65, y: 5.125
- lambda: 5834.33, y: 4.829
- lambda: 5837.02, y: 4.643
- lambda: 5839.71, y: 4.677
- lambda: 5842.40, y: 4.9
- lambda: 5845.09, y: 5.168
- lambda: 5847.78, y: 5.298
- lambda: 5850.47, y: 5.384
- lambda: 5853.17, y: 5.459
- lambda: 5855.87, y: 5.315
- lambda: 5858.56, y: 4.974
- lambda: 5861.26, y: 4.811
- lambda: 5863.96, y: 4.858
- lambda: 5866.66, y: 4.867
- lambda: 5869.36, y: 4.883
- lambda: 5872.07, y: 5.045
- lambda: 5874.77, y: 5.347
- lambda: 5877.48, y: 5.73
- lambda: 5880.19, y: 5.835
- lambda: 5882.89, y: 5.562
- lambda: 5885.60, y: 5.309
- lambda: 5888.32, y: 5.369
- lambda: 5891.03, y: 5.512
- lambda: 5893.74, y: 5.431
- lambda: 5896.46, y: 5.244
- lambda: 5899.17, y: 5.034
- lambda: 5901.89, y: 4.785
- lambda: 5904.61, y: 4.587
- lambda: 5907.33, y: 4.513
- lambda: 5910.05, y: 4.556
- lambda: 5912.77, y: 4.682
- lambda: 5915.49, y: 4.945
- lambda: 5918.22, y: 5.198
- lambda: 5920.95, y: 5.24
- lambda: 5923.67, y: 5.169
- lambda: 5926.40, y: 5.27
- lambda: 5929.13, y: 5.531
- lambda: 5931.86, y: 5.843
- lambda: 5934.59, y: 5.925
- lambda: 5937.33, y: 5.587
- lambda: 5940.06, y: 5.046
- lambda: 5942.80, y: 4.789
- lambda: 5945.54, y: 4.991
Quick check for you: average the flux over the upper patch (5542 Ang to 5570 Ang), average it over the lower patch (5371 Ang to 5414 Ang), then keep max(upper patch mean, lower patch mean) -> 5.58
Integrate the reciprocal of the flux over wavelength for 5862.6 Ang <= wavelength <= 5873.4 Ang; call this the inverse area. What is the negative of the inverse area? -2.20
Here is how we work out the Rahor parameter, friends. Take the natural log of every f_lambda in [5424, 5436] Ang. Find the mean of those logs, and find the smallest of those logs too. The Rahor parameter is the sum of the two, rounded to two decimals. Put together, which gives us 3.30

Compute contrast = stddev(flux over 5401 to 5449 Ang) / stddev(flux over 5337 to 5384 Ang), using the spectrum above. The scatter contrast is 1.0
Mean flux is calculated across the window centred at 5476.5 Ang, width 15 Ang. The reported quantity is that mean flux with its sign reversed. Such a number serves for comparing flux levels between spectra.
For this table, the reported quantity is -5.12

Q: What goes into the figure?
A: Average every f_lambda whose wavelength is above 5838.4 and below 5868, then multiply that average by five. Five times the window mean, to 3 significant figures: 25.3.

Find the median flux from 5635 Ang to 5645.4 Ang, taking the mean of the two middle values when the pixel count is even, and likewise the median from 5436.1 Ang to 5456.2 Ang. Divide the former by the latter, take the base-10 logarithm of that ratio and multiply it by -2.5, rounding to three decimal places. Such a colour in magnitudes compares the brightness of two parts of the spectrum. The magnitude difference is 0.059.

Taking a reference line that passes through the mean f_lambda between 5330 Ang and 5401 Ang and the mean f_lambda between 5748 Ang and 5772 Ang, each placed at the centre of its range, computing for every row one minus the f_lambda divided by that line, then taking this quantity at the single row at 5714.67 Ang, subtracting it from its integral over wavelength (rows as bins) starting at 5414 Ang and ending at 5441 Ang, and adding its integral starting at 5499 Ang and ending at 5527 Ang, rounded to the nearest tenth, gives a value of -0.9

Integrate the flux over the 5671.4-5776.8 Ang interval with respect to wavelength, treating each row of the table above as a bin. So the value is 540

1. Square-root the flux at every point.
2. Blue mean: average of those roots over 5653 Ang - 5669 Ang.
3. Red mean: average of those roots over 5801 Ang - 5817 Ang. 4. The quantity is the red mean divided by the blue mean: 0.96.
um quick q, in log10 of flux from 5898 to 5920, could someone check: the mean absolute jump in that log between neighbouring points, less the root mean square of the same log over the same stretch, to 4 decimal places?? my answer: -0.6644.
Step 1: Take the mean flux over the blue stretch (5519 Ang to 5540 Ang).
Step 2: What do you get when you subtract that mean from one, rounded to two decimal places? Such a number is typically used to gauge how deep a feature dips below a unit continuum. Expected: -4.05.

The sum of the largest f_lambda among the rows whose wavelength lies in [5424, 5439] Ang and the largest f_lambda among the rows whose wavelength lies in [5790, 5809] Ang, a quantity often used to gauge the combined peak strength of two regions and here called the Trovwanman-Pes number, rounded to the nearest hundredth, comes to 10.57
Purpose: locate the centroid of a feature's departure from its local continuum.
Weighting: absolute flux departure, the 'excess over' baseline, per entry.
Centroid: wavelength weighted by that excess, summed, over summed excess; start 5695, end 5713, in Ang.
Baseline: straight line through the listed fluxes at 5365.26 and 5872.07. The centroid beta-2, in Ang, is 5703.4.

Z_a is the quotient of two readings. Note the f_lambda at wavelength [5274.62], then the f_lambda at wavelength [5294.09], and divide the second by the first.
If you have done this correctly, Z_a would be 1.10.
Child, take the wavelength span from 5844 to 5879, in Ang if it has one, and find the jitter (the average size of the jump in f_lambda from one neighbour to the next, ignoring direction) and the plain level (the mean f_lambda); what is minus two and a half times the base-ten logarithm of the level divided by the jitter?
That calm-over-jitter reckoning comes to -3.81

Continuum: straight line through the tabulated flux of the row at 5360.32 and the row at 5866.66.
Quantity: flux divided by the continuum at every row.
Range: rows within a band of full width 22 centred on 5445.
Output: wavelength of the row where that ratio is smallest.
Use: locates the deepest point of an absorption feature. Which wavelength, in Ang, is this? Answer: 5454.95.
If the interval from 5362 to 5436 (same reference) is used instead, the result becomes 5367.74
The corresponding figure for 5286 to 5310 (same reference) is 5303.85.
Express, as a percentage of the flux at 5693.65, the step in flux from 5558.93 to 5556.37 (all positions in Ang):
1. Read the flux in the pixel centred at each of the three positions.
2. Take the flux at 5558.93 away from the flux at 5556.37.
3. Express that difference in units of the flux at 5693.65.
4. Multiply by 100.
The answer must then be -1.3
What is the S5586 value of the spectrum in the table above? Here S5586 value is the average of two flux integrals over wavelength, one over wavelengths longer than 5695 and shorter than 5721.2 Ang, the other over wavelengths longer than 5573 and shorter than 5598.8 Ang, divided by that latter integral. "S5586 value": 0.98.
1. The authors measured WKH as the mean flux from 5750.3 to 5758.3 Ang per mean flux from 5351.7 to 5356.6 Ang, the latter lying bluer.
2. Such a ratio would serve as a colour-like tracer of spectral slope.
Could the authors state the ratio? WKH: 0.91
